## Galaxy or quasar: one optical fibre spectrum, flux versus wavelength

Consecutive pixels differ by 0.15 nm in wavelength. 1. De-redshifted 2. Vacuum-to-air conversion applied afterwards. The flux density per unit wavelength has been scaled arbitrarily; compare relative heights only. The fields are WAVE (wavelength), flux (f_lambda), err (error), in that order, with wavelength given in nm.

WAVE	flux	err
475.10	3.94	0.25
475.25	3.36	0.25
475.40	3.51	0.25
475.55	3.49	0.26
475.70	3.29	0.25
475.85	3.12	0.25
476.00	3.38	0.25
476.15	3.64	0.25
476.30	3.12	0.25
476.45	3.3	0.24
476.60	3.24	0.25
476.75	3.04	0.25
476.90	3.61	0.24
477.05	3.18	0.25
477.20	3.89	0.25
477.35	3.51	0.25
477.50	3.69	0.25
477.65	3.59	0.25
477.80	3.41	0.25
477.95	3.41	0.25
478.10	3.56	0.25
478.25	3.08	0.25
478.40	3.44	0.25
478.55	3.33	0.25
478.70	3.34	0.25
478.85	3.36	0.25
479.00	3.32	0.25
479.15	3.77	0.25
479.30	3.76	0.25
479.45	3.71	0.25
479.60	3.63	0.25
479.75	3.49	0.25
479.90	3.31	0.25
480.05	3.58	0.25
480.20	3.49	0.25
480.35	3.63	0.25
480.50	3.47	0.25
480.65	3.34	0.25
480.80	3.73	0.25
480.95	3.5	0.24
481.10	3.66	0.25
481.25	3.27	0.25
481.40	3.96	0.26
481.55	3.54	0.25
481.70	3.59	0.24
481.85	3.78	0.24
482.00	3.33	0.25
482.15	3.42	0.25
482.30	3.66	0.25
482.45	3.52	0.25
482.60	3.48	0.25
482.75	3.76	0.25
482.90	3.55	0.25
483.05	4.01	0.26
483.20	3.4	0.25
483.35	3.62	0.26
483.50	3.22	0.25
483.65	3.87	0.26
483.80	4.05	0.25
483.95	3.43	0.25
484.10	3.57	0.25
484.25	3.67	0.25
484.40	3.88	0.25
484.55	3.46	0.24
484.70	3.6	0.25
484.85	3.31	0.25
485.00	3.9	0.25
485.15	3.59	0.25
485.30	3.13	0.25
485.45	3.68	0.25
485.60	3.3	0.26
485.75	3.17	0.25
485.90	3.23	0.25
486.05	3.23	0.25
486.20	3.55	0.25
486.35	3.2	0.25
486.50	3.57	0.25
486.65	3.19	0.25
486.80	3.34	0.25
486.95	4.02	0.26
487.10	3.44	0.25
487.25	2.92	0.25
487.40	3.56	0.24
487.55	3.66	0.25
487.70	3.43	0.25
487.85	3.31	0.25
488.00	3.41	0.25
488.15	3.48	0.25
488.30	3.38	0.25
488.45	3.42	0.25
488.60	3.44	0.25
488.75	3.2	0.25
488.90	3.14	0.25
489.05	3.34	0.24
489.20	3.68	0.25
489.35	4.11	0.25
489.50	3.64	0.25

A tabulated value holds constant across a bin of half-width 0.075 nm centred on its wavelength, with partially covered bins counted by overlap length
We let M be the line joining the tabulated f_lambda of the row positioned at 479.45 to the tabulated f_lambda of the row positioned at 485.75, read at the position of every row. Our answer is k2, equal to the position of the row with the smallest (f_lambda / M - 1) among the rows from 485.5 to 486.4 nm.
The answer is 485.75 nm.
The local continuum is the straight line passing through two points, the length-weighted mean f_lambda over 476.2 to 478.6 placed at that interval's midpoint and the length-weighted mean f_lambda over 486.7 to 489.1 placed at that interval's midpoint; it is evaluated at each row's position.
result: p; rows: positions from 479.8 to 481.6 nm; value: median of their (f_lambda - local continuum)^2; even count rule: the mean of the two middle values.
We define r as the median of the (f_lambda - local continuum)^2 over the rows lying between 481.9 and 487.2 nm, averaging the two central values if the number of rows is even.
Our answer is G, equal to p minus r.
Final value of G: -0.016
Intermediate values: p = 0.018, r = 0.034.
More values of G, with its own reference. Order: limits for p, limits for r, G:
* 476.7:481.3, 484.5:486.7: -0.010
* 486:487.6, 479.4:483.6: 0.004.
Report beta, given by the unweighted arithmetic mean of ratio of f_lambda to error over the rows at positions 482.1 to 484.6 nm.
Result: 14.4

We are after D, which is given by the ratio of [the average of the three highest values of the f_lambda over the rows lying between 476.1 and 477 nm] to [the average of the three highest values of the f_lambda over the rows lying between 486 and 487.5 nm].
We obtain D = 0.95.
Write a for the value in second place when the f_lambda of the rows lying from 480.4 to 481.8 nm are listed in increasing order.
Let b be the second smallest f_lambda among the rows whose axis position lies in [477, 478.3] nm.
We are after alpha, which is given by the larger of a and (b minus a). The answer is 3.34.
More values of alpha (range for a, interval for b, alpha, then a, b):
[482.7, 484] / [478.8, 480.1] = 3.40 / 3.4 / 3.32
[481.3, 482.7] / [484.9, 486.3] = 3.42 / 3.42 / 3.17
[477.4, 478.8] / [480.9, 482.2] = 3.33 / 3.33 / 3.33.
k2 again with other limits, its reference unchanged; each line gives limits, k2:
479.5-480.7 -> 479.90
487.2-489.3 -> 487.25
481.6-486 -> 482.00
